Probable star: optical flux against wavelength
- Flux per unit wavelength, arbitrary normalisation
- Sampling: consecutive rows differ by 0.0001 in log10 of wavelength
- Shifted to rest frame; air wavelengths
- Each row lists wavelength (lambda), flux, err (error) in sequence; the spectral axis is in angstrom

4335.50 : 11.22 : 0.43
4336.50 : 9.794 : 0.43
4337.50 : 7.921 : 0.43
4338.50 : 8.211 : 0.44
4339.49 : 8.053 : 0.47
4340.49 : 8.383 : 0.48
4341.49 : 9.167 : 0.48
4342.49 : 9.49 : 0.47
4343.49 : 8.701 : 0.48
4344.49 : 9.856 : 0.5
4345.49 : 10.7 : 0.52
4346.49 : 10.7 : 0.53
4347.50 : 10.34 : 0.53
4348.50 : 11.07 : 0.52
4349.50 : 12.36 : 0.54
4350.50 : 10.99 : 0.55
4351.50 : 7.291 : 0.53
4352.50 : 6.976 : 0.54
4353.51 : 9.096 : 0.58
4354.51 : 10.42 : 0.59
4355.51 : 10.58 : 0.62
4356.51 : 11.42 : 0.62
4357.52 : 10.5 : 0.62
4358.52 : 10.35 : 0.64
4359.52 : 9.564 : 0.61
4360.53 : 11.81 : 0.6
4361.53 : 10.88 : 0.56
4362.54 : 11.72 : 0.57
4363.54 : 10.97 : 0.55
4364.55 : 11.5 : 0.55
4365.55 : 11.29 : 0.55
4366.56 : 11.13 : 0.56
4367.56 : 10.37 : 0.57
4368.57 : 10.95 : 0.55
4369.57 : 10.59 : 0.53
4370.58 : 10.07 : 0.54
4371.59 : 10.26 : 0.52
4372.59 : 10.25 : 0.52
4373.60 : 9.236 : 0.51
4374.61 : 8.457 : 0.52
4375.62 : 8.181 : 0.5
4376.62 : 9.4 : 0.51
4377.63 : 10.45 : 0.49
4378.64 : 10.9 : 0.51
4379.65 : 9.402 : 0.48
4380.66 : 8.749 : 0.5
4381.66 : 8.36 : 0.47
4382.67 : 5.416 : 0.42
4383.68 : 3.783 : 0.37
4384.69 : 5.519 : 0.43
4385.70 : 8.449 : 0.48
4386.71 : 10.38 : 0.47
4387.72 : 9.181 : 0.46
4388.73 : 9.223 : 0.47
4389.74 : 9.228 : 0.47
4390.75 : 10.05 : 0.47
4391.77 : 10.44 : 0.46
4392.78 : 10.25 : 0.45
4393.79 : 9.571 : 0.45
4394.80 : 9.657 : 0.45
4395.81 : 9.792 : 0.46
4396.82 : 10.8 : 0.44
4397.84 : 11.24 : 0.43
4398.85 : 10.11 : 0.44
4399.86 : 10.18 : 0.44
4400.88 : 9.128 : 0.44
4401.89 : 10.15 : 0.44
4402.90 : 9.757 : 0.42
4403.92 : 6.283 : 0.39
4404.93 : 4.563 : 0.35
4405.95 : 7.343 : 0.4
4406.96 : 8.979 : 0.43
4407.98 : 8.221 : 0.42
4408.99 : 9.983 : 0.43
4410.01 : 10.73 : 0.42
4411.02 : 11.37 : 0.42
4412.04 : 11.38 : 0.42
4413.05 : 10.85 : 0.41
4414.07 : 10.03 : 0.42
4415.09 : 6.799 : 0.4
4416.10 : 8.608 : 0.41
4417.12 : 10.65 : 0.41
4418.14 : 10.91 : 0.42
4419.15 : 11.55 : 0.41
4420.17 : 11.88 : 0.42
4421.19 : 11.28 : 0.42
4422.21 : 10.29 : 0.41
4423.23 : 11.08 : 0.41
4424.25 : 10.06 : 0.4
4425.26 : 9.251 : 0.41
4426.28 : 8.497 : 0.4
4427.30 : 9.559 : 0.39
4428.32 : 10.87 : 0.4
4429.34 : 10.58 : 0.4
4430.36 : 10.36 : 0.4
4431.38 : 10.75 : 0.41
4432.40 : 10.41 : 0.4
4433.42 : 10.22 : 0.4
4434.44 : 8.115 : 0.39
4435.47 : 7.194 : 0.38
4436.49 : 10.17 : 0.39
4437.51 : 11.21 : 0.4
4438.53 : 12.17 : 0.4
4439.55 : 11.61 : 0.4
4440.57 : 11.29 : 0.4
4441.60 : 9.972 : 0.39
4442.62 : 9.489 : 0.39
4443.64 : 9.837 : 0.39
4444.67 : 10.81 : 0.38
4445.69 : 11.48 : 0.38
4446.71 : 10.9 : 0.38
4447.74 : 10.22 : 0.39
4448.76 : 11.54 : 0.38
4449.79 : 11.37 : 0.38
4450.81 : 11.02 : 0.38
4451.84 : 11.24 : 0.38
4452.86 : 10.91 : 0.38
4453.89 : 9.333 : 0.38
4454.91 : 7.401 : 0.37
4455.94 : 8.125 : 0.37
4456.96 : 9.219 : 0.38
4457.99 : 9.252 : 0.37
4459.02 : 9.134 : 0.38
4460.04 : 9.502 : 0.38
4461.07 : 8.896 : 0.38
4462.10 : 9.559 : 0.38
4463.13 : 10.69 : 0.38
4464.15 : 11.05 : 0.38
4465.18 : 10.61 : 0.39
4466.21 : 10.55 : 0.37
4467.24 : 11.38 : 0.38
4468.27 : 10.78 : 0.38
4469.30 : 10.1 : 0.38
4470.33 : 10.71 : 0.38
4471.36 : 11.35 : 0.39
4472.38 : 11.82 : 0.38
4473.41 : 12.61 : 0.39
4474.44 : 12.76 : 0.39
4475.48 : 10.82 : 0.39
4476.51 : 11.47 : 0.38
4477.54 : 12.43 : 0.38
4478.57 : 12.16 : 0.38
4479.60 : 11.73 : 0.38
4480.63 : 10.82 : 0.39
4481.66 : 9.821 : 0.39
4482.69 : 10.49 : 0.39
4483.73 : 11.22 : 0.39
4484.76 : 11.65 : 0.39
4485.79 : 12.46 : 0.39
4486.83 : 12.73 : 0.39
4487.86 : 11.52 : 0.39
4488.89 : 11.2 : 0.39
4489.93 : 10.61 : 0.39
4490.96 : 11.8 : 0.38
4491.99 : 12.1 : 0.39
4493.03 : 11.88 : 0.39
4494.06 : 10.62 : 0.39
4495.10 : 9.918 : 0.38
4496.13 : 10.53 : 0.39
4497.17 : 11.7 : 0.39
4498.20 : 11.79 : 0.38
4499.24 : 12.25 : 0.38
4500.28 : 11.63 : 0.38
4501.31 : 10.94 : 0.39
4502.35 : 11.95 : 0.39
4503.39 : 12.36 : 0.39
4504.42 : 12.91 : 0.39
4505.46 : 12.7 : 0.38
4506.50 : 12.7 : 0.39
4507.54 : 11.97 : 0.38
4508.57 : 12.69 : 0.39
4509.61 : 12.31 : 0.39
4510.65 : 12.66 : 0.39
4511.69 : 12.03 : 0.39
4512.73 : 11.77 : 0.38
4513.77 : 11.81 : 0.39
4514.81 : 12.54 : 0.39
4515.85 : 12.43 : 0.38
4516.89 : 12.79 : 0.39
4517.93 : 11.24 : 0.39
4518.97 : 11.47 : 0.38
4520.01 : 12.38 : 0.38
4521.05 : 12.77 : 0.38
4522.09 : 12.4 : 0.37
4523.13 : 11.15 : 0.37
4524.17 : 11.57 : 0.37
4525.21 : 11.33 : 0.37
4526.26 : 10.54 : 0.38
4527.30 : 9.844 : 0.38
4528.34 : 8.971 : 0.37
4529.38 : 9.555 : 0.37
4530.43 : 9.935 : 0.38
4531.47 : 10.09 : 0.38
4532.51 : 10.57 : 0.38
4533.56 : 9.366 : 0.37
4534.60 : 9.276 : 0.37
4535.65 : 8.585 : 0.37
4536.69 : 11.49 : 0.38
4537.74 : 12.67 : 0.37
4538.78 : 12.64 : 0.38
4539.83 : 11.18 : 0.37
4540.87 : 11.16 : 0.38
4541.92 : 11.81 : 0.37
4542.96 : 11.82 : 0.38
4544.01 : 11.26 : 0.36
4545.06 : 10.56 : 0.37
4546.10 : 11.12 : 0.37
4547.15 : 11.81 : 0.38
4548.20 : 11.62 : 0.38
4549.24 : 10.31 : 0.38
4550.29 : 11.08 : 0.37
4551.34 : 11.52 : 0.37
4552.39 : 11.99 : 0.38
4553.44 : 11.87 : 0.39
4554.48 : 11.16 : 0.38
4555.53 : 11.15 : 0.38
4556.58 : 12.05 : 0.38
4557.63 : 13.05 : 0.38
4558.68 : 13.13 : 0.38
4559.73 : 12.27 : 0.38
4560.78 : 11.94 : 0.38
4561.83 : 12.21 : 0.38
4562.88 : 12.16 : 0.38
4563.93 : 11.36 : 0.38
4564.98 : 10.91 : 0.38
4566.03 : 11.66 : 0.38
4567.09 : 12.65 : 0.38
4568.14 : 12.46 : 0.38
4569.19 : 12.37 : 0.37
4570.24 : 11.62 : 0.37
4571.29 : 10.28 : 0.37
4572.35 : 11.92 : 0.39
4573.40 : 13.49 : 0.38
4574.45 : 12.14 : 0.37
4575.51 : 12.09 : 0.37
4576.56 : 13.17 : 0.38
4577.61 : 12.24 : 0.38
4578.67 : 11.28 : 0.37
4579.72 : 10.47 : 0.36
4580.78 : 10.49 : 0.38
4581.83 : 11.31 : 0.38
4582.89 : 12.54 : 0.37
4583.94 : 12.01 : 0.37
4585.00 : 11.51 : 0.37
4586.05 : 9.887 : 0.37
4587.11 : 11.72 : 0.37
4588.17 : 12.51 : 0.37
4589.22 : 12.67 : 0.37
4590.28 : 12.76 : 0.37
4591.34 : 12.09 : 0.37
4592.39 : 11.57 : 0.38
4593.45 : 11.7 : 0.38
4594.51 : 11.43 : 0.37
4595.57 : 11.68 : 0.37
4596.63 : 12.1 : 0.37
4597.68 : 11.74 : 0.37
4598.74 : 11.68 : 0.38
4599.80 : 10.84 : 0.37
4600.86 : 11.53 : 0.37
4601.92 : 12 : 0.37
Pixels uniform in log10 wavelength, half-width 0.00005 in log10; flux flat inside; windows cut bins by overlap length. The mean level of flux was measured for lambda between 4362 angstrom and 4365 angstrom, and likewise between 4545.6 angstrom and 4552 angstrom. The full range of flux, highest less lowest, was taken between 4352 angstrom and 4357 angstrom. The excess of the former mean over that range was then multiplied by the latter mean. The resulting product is 78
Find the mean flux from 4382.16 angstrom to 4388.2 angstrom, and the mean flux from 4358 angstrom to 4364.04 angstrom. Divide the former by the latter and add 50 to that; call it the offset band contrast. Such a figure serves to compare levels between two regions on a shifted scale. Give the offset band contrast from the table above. 50.7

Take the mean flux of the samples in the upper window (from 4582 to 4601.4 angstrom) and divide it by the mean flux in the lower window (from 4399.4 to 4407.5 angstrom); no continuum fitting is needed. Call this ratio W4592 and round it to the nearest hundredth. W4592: 1.42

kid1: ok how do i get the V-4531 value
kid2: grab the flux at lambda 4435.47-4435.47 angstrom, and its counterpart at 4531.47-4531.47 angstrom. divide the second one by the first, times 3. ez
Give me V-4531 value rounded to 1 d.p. 4.2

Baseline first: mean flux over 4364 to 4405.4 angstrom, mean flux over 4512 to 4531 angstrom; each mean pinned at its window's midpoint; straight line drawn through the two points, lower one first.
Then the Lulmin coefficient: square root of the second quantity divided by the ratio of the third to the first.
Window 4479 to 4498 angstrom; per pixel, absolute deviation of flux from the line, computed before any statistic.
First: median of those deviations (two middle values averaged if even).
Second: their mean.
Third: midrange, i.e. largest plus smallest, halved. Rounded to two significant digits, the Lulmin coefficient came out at 0.78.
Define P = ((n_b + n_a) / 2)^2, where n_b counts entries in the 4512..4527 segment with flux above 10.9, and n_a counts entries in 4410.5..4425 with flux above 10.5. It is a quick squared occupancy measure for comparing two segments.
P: 121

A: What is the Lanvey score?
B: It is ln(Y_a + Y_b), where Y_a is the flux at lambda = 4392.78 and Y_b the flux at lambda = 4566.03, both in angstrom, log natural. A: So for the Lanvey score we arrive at 3.09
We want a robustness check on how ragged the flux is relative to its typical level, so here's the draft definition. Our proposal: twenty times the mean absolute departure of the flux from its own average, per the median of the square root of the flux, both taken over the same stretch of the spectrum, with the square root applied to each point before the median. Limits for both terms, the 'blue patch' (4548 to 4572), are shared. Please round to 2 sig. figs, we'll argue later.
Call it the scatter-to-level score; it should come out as 3.5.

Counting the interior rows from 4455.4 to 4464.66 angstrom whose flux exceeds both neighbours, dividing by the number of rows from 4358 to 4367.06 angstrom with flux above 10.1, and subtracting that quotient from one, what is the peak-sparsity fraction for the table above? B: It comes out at 0.75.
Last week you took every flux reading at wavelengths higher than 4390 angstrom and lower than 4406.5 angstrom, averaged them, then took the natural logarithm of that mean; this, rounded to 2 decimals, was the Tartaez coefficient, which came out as 2.23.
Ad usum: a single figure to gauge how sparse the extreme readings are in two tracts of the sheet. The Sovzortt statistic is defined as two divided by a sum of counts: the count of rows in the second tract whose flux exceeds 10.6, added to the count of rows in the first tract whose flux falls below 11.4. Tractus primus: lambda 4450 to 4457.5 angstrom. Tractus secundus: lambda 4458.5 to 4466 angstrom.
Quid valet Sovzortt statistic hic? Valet 0.20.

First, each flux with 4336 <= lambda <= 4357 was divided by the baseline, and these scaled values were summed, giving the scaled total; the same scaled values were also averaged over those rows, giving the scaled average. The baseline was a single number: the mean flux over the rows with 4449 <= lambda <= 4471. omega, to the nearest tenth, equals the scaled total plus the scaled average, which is 21.0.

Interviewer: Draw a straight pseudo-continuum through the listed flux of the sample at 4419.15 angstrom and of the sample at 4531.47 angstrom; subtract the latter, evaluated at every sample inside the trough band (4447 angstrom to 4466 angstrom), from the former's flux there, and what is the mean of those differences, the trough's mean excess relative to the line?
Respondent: -1.1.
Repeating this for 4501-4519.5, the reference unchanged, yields 1.8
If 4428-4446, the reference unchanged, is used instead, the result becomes -1.0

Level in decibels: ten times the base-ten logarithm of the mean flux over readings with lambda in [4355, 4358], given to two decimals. 10.35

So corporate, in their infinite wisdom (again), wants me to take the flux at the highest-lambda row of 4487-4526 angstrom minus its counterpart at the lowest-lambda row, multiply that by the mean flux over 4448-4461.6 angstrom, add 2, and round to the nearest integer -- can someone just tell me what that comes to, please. 0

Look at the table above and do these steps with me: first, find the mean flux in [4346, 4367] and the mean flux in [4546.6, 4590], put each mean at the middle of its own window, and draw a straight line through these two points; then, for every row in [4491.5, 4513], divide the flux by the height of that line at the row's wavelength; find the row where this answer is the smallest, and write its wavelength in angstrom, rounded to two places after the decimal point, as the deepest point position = 4495.10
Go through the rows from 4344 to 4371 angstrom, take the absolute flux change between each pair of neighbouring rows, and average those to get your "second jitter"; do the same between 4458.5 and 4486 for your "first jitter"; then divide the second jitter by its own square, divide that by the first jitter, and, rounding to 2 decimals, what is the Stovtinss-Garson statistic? 1.72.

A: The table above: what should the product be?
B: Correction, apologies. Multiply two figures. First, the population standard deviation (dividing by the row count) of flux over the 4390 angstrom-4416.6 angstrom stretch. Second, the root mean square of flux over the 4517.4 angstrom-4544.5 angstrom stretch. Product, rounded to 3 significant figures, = 17.9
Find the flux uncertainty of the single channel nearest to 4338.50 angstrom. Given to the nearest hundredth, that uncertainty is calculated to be 0.44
